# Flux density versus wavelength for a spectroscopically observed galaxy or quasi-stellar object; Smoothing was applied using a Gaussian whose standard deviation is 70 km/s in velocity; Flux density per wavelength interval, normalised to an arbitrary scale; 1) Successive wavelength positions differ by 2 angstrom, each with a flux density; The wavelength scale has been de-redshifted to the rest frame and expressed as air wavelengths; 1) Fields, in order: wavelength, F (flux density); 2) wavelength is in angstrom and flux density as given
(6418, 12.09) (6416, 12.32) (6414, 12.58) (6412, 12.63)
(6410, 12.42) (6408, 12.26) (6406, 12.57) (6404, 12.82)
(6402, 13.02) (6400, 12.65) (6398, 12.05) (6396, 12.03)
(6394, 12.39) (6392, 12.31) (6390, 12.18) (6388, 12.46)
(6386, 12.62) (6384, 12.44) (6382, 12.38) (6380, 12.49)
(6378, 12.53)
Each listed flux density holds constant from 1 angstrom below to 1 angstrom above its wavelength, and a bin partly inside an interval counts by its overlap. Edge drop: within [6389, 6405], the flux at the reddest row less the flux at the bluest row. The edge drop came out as 0.64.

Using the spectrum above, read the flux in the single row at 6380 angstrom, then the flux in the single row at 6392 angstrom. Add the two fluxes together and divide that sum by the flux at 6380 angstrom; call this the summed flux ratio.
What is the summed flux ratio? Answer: 1.99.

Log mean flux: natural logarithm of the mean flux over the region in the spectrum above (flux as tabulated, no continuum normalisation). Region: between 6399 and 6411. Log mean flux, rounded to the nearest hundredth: 2.54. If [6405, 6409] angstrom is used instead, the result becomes 2.52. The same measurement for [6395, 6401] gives 2.50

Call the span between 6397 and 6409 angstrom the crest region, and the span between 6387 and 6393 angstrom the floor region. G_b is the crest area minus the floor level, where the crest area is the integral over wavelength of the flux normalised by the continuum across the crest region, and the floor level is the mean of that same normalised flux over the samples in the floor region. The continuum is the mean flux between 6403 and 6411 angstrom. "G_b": 11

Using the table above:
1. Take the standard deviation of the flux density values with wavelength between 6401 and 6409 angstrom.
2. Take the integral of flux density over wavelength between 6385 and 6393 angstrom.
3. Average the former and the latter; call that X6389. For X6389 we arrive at 49.7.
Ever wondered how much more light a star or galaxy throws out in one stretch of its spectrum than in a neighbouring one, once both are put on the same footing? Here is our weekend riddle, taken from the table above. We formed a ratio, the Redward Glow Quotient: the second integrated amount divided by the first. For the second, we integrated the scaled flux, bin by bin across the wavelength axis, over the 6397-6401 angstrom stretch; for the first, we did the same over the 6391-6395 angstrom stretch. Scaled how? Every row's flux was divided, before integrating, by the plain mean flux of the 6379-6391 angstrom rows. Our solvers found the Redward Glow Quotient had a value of 1.00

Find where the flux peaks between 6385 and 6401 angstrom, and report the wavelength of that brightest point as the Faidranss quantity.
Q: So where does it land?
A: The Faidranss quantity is 6400 angstrom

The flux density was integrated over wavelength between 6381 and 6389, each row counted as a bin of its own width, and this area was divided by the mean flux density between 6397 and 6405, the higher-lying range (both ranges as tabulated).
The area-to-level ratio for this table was 7.90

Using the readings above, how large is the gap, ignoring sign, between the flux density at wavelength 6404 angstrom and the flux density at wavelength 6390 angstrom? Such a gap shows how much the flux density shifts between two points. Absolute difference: 0.64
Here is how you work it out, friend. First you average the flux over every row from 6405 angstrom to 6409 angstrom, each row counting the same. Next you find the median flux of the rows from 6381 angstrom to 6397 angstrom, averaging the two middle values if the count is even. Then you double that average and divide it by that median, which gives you 2.00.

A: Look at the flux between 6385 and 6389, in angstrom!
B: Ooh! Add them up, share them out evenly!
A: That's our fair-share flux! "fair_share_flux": 12.5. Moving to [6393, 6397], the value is 12.2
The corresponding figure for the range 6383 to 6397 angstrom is 12.3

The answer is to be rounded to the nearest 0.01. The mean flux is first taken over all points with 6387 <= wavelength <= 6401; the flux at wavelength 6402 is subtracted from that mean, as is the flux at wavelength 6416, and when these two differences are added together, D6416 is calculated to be -0.75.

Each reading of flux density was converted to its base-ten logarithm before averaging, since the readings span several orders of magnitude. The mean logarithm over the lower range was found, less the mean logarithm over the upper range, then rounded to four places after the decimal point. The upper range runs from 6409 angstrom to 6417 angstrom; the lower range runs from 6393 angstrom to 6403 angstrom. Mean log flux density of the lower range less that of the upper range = -0.0022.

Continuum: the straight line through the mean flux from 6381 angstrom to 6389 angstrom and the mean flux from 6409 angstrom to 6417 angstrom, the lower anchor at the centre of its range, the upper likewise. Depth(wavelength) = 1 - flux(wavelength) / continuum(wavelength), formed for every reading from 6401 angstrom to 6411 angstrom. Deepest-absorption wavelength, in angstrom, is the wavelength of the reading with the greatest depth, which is 6408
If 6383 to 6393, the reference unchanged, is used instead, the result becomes 6390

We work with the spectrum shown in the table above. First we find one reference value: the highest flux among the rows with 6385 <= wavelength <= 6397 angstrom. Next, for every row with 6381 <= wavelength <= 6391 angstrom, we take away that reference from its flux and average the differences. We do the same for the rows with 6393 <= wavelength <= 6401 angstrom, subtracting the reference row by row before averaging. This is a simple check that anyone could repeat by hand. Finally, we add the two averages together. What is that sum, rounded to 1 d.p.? -0.5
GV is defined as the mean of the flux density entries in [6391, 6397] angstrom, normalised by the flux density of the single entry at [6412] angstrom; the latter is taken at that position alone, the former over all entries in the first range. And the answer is 0.97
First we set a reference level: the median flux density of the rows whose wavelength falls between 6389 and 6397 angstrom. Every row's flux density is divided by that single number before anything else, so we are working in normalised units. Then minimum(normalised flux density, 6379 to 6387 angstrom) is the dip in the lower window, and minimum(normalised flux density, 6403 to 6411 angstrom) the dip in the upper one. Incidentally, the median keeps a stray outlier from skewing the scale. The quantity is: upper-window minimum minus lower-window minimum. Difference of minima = -0.010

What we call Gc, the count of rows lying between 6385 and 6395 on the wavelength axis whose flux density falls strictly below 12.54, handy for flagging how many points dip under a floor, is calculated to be 4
